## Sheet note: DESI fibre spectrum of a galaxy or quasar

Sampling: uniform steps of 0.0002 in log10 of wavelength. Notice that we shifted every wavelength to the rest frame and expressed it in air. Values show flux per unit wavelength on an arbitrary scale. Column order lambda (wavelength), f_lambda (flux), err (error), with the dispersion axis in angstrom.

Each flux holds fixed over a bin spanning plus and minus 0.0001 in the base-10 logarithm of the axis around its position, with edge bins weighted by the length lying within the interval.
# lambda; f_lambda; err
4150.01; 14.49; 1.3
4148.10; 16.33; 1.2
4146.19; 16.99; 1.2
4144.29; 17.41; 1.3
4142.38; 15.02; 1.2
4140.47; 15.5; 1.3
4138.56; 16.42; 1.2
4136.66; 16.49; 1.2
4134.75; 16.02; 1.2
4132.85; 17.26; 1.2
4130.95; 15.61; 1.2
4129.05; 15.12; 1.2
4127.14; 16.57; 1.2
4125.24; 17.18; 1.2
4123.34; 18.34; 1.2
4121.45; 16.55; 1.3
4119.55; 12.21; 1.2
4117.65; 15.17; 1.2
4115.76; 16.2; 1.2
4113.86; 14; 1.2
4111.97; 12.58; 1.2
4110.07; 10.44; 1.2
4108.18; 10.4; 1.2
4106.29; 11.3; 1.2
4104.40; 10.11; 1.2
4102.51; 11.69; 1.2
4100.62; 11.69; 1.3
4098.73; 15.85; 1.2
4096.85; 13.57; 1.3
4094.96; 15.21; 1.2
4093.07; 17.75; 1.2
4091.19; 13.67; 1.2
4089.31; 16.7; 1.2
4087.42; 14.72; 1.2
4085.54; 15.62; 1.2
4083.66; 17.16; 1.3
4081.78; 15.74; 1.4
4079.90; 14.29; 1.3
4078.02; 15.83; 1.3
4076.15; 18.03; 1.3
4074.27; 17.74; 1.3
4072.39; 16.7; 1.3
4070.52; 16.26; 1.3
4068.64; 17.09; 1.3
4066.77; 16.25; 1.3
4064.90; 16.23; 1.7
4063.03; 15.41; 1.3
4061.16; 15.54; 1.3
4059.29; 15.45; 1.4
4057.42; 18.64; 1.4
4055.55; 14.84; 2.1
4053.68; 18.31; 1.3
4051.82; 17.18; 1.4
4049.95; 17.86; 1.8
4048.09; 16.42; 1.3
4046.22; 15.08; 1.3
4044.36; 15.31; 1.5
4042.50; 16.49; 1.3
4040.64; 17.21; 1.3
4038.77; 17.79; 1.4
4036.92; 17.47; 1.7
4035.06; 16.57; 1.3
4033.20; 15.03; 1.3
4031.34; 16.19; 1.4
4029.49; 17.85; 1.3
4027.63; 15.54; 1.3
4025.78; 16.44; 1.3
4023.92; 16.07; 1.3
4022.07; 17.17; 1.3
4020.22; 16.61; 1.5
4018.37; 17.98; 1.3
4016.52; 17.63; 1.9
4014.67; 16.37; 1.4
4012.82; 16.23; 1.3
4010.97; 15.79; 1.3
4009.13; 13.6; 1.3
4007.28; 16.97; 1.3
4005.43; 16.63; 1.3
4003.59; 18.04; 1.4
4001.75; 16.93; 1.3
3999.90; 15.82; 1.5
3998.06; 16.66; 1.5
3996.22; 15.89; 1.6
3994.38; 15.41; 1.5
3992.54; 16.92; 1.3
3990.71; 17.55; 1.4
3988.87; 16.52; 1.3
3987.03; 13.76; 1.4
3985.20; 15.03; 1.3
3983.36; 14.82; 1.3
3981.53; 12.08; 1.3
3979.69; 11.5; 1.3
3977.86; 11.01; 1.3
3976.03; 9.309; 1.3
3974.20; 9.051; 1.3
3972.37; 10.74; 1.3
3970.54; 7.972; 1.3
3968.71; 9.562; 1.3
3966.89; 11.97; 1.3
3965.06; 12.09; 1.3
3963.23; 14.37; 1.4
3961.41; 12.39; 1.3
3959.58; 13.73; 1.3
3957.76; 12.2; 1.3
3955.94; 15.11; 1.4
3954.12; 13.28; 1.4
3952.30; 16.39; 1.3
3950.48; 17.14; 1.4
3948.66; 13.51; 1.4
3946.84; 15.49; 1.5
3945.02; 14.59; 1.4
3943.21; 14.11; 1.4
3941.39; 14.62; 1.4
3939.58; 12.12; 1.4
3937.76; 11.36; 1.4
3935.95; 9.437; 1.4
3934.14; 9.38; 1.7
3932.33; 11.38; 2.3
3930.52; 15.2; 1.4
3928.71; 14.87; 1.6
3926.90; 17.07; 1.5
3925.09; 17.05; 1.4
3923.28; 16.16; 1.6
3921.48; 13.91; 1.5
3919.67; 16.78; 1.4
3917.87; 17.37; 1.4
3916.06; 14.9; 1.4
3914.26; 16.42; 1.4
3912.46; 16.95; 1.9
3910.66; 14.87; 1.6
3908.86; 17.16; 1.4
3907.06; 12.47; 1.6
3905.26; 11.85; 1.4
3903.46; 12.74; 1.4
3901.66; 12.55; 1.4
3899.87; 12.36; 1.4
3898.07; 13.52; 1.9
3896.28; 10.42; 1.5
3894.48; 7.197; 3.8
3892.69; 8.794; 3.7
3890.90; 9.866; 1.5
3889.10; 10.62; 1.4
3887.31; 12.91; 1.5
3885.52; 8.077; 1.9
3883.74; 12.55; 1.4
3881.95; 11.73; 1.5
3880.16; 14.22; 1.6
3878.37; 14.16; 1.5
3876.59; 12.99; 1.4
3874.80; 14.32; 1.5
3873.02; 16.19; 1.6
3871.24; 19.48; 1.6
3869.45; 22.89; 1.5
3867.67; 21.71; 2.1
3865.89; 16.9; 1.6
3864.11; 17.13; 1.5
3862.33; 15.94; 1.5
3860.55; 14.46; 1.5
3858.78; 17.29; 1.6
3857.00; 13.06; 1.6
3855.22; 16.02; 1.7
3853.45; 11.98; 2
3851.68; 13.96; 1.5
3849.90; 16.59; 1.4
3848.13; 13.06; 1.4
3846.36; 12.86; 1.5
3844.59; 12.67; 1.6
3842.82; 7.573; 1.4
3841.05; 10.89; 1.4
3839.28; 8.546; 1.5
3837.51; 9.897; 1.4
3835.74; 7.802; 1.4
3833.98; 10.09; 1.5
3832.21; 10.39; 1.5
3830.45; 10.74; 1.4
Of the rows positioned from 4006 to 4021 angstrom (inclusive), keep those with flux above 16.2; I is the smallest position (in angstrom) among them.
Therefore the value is 4007.28 angstrom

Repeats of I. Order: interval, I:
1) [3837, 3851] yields 3849.90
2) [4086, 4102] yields 4089.31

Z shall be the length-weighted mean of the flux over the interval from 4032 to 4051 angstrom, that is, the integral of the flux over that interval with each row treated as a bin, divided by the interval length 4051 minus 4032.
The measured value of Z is 16.5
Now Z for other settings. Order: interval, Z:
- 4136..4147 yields 16.3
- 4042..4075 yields 16.5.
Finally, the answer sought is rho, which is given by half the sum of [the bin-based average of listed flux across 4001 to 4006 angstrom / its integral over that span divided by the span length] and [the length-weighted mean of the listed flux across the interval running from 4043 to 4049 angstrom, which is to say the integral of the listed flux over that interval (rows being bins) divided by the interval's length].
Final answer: 16.5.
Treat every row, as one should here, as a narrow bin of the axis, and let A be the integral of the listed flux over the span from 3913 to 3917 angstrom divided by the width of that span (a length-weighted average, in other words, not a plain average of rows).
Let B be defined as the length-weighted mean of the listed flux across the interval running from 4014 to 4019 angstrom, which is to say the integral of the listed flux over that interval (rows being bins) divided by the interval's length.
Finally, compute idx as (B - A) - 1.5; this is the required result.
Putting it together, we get 0.0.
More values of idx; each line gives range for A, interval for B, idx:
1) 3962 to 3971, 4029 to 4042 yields 3.9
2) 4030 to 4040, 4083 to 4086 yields -1.7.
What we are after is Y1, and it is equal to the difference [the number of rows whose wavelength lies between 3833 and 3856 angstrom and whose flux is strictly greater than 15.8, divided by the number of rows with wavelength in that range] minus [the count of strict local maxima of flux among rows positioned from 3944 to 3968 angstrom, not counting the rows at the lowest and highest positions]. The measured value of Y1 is -4.85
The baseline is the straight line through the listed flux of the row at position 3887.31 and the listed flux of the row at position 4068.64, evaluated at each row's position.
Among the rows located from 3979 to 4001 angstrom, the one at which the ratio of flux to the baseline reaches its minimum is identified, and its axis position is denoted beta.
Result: 3979.69 angstrom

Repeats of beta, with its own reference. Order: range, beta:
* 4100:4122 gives 4104.40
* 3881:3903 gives 3894.48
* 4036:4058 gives 4055.55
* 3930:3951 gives 3934.14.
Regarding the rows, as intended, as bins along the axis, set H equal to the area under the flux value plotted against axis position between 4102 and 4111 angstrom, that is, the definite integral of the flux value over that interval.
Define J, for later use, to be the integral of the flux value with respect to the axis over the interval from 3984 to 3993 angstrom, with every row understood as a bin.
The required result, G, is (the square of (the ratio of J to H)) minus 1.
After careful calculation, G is 1.2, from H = 97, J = 143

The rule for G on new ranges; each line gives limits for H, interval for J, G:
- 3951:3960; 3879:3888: -0.3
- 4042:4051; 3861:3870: 0.3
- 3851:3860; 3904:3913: 0.0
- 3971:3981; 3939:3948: 0.6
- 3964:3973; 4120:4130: 2.0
